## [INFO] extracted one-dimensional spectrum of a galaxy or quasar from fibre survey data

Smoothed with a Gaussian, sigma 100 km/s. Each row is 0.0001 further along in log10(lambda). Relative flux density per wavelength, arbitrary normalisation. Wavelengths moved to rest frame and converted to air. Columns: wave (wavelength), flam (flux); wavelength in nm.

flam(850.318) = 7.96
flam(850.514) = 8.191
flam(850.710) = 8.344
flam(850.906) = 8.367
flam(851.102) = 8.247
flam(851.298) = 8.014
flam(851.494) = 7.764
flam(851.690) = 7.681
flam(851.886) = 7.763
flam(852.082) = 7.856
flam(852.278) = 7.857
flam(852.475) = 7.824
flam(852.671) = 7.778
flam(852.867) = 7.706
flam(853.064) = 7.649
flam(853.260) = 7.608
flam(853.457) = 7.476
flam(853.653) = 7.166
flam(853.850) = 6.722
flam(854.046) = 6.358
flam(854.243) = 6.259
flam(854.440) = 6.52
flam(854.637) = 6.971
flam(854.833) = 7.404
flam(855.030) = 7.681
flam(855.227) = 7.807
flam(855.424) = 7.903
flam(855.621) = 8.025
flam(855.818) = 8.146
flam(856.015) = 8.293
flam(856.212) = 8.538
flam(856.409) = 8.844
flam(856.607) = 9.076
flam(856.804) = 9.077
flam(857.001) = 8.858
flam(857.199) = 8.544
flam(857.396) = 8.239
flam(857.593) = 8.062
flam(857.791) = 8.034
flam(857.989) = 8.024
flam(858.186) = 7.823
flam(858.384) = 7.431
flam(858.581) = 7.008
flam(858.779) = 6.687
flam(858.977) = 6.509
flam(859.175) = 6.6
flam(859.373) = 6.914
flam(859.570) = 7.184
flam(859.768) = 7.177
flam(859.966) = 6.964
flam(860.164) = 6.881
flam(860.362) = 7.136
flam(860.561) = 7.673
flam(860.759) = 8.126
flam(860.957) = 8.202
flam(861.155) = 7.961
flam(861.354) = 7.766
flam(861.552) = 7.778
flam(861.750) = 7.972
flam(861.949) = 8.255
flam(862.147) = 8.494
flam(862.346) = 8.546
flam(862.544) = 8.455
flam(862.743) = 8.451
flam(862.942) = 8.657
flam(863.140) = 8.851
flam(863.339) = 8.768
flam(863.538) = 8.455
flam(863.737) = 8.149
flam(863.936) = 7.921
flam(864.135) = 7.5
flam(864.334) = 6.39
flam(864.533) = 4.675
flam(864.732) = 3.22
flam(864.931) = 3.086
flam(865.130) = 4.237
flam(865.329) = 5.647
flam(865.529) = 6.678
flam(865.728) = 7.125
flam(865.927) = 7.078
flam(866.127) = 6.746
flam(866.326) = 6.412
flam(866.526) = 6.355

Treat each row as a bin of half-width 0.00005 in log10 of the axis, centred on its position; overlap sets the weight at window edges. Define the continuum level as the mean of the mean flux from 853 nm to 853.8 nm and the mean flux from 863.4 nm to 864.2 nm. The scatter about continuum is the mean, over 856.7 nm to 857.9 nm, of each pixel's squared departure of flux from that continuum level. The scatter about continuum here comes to 0.69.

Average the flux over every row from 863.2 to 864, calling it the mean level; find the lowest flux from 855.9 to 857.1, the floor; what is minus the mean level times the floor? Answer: -69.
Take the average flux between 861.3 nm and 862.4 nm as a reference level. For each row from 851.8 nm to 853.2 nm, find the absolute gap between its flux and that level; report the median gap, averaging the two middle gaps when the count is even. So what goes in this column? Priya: 0.36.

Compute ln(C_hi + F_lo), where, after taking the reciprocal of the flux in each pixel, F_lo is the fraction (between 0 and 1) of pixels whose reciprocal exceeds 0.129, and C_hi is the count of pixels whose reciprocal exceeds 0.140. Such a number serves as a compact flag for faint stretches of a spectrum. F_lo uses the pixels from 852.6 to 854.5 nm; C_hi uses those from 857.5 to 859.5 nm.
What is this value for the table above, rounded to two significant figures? 1.8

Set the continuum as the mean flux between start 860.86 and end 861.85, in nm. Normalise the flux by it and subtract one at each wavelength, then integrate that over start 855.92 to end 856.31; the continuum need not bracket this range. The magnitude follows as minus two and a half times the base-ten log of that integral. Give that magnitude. 4.06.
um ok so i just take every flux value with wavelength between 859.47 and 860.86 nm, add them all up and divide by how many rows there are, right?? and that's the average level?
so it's 7.3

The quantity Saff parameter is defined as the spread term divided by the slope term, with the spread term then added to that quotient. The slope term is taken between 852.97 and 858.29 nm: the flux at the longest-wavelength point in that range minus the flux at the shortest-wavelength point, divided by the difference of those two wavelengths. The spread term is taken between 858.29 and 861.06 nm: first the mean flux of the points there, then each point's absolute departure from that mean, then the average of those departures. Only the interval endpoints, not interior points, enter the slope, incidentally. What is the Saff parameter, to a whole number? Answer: 12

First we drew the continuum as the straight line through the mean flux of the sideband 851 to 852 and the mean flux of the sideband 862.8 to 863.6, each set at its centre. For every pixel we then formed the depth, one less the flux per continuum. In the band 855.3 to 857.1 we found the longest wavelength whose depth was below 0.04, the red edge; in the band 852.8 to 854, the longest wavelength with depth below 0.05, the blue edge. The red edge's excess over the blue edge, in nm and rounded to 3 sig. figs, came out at 3.94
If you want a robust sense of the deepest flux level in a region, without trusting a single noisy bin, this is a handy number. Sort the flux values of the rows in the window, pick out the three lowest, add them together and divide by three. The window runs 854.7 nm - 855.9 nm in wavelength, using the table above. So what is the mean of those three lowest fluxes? 7.6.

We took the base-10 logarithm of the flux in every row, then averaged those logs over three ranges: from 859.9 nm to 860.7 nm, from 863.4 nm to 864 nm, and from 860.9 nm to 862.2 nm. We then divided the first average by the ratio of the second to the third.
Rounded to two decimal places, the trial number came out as 0.85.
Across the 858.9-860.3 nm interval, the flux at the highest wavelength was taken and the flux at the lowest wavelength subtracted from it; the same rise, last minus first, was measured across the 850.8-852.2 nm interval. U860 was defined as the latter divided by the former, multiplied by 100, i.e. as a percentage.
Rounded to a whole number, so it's -137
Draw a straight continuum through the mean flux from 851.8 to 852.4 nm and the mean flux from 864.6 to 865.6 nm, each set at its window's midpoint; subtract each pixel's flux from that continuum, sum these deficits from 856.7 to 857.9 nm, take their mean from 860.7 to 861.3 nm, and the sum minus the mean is -9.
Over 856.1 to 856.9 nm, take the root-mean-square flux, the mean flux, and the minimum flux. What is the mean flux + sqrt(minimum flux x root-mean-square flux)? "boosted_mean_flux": 17.6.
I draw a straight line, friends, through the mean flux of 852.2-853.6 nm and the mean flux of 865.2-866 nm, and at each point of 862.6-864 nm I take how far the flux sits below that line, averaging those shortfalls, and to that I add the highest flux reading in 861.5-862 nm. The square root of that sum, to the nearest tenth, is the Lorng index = 2.6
